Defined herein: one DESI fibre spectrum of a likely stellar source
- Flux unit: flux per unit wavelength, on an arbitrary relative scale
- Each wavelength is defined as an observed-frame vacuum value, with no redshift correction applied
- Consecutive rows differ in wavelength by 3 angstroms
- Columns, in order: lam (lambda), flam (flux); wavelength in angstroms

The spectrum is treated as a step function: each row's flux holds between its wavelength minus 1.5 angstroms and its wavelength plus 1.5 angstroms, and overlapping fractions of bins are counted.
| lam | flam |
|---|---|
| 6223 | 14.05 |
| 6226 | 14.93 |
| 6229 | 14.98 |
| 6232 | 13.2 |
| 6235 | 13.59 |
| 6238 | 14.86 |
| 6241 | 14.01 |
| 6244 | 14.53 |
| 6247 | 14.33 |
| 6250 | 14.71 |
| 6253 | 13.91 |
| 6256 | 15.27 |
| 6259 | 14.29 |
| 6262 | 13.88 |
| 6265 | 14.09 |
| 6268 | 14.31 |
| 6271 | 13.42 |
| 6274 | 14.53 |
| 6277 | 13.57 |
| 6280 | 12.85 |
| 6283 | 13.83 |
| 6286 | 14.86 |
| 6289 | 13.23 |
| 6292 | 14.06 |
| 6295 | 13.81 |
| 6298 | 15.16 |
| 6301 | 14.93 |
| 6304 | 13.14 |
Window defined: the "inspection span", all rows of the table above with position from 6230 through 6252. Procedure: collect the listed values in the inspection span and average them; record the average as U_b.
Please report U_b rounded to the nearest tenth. 14.2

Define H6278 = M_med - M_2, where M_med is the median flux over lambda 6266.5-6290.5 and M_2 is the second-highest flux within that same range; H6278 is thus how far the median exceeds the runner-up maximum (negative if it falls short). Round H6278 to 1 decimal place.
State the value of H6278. -0.8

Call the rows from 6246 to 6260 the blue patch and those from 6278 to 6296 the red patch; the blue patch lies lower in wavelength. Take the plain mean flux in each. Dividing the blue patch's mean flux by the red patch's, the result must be 1.05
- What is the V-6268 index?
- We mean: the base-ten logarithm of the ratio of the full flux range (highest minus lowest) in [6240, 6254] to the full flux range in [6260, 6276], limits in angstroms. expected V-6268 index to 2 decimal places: -0.14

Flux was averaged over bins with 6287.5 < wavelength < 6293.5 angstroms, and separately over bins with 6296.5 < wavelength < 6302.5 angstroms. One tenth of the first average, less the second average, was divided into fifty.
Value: -3.65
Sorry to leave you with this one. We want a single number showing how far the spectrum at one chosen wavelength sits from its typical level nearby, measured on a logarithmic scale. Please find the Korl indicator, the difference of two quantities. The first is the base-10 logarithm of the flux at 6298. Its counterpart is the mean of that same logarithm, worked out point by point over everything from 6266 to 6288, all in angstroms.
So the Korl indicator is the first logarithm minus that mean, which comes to 0.038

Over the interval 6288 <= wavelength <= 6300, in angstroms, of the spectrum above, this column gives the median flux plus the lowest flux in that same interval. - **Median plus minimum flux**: 27.2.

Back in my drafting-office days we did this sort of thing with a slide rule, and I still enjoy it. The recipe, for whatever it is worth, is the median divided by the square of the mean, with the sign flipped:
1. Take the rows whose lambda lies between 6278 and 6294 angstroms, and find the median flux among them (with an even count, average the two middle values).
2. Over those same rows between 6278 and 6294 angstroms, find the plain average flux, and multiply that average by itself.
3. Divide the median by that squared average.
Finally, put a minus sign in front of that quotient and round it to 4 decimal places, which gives -0.0730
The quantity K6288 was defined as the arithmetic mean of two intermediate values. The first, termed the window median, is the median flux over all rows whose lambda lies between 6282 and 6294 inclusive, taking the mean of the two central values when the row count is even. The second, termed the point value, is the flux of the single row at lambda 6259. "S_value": 14.1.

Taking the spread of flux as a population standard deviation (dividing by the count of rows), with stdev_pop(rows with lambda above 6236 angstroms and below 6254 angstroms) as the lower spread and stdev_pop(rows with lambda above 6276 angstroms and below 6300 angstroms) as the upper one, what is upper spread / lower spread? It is 2.1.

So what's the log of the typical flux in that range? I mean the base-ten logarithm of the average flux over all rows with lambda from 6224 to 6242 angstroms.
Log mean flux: 1.154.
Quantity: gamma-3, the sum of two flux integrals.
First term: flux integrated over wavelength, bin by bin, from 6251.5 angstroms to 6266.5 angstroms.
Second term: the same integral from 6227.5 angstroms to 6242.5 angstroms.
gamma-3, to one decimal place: 426.2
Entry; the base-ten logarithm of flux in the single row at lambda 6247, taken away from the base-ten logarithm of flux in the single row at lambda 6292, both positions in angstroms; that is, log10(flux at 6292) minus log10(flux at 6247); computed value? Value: -0.008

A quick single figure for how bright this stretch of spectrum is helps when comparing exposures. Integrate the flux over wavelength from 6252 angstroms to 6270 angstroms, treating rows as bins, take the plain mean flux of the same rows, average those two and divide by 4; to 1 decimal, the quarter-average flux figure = 33.9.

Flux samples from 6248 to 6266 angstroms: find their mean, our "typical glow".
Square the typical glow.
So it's 206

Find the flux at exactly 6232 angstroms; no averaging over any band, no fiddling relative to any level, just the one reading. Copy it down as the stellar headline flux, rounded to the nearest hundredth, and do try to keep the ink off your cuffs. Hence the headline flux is 13.20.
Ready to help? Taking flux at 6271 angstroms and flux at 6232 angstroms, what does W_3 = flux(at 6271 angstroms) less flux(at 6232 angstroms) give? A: 0.2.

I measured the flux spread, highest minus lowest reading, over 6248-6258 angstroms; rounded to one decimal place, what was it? 1.4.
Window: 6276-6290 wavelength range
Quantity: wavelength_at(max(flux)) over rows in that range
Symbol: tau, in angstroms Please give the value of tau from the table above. 6286 angstroms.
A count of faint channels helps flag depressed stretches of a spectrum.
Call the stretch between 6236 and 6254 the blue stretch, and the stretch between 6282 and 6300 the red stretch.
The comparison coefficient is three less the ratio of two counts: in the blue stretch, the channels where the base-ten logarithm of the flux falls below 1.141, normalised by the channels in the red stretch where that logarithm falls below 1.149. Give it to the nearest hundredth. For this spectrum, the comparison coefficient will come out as 3.00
